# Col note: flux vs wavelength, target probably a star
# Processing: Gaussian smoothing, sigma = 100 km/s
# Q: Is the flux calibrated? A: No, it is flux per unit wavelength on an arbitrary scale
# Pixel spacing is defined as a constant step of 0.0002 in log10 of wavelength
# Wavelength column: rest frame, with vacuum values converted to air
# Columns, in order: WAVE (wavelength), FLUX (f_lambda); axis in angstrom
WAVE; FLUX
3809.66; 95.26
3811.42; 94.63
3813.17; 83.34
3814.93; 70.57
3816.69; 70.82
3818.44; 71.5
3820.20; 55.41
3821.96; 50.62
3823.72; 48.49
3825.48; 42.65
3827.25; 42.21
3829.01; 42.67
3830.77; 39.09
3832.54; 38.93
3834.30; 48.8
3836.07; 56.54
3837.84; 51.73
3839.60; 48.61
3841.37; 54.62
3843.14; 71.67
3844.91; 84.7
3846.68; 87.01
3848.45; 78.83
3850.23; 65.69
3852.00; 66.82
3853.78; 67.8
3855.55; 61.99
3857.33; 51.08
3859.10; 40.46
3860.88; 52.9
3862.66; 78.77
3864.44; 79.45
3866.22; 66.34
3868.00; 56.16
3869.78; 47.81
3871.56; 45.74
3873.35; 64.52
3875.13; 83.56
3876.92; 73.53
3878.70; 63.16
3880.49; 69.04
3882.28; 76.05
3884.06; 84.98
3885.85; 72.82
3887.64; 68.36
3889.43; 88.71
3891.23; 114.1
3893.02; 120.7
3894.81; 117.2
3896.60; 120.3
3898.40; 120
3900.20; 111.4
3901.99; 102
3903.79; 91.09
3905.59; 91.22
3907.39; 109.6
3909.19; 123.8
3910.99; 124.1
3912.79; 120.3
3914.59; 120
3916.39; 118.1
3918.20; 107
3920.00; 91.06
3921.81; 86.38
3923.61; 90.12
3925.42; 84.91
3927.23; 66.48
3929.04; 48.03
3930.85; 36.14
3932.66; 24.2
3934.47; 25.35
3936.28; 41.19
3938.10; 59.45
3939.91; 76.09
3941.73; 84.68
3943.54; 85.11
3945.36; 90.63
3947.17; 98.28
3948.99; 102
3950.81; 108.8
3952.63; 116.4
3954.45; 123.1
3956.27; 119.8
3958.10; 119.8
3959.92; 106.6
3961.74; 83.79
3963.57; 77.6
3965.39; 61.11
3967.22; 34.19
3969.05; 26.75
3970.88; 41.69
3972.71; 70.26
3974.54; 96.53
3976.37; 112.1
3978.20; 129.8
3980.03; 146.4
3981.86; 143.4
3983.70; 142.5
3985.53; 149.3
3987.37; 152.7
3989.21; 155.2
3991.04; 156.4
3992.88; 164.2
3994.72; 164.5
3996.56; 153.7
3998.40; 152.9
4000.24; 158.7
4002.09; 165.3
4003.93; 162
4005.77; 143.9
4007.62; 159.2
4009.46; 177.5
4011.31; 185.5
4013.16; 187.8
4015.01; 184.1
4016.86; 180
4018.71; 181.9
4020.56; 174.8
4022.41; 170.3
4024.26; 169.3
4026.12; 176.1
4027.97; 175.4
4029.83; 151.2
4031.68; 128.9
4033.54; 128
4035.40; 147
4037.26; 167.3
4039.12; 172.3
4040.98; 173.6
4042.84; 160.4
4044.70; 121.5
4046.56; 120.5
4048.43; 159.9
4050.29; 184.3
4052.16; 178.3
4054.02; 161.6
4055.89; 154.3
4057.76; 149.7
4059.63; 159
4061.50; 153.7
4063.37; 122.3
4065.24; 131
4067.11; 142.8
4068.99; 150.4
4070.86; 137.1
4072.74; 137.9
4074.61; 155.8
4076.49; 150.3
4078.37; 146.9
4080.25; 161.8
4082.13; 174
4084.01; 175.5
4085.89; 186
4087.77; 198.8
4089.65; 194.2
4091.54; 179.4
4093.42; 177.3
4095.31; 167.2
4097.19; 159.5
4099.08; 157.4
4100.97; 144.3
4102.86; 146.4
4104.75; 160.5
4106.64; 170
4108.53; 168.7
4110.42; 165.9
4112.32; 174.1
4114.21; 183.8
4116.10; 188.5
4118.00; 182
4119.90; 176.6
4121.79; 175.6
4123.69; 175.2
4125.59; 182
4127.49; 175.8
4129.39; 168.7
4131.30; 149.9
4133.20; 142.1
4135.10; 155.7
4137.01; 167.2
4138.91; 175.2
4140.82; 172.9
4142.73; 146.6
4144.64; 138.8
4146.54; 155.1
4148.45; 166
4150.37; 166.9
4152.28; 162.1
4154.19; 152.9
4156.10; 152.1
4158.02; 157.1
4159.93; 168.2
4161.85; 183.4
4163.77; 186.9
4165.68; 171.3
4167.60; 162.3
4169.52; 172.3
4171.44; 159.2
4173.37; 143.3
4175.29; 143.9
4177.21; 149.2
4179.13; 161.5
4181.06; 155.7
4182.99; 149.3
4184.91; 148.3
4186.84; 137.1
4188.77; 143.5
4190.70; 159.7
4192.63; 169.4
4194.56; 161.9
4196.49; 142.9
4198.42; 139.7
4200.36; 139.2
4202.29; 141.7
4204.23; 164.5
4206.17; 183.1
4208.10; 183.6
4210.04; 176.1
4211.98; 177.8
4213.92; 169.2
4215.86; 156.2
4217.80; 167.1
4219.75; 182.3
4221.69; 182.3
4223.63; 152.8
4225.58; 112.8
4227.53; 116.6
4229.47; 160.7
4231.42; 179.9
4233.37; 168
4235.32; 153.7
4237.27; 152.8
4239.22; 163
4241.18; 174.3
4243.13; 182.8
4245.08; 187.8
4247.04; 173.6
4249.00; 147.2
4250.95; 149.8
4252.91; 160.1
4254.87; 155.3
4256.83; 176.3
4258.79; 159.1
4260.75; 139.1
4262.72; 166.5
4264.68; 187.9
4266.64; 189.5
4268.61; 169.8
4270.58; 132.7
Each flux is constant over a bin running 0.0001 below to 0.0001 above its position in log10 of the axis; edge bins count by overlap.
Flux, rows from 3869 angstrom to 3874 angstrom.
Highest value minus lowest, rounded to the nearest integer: 19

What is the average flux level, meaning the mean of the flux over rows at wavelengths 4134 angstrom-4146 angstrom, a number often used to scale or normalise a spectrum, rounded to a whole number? 159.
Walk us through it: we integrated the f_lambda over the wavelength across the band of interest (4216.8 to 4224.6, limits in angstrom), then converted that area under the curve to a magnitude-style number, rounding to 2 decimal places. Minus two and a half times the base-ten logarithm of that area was -7.81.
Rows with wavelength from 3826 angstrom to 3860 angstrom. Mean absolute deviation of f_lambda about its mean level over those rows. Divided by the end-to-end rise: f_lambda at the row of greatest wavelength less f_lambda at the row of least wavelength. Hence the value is -7.3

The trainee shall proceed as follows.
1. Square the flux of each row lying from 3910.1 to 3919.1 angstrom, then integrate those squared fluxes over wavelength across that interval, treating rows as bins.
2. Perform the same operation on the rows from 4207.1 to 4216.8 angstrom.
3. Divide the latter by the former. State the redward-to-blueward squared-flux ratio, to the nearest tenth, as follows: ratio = 2.3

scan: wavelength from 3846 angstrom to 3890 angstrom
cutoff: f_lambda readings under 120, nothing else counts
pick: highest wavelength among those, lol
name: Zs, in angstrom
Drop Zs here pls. 3889.43 angstrom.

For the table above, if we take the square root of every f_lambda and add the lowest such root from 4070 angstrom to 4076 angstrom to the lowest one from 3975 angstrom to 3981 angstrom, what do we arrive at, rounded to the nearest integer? 22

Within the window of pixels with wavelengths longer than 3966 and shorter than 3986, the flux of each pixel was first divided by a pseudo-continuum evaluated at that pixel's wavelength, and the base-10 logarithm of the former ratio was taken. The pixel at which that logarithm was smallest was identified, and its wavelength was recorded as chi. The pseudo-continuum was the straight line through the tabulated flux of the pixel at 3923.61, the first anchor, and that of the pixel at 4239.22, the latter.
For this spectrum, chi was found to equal 3969.05 angstrom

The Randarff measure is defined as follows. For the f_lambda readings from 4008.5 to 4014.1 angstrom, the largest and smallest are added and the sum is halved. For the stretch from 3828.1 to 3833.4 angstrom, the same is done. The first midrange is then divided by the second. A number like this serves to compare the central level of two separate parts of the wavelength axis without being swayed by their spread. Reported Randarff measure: 4.5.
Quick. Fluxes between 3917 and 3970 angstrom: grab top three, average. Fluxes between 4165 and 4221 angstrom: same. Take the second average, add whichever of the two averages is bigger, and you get 366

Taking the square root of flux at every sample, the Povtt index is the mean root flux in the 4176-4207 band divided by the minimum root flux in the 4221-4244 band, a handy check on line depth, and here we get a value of 1.2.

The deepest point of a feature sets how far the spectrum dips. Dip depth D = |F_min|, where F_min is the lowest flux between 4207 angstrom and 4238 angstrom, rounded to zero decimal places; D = 113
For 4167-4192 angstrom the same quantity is 137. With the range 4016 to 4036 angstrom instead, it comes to 128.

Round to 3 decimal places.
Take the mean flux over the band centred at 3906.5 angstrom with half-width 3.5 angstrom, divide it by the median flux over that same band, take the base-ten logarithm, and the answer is 0.015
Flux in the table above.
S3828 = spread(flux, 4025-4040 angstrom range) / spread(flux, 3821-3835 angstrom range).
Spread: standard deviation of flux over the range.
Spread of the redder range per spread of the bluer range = 4.4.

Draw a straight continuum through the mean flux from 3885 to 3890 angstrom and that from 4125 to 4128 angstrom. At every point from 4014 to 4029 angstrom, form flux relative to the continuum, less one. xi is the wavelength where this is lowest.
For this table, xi 4024.26 angstrom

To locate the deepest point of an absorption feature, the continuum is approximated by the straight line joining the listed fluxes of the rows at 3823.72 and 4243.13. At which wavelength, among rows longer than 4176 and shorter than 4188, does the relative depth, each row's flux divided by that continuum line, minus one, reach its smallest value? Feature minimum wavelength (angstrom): 4186.84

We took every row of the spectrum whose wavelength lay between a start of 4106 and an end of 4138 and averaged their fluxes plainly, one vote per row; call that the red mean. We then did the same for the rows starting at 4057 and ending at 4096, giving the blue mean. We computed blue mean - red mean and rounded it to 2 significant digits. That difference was -11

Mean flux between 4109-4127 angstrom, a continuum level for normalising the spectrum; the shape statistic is 178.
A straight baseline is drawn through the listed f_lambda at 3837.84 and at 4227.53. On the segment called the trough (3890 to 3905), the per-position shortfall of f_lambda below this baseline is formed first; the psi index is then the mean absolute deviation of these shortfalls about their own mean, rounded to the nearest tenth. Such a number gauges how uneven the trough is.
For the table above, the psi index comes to 8.5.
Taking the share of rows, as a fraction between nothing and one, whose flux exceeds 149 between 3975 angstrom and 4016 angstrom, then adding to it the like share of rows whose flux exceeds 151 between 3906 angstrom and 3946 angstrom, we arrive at 0.73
